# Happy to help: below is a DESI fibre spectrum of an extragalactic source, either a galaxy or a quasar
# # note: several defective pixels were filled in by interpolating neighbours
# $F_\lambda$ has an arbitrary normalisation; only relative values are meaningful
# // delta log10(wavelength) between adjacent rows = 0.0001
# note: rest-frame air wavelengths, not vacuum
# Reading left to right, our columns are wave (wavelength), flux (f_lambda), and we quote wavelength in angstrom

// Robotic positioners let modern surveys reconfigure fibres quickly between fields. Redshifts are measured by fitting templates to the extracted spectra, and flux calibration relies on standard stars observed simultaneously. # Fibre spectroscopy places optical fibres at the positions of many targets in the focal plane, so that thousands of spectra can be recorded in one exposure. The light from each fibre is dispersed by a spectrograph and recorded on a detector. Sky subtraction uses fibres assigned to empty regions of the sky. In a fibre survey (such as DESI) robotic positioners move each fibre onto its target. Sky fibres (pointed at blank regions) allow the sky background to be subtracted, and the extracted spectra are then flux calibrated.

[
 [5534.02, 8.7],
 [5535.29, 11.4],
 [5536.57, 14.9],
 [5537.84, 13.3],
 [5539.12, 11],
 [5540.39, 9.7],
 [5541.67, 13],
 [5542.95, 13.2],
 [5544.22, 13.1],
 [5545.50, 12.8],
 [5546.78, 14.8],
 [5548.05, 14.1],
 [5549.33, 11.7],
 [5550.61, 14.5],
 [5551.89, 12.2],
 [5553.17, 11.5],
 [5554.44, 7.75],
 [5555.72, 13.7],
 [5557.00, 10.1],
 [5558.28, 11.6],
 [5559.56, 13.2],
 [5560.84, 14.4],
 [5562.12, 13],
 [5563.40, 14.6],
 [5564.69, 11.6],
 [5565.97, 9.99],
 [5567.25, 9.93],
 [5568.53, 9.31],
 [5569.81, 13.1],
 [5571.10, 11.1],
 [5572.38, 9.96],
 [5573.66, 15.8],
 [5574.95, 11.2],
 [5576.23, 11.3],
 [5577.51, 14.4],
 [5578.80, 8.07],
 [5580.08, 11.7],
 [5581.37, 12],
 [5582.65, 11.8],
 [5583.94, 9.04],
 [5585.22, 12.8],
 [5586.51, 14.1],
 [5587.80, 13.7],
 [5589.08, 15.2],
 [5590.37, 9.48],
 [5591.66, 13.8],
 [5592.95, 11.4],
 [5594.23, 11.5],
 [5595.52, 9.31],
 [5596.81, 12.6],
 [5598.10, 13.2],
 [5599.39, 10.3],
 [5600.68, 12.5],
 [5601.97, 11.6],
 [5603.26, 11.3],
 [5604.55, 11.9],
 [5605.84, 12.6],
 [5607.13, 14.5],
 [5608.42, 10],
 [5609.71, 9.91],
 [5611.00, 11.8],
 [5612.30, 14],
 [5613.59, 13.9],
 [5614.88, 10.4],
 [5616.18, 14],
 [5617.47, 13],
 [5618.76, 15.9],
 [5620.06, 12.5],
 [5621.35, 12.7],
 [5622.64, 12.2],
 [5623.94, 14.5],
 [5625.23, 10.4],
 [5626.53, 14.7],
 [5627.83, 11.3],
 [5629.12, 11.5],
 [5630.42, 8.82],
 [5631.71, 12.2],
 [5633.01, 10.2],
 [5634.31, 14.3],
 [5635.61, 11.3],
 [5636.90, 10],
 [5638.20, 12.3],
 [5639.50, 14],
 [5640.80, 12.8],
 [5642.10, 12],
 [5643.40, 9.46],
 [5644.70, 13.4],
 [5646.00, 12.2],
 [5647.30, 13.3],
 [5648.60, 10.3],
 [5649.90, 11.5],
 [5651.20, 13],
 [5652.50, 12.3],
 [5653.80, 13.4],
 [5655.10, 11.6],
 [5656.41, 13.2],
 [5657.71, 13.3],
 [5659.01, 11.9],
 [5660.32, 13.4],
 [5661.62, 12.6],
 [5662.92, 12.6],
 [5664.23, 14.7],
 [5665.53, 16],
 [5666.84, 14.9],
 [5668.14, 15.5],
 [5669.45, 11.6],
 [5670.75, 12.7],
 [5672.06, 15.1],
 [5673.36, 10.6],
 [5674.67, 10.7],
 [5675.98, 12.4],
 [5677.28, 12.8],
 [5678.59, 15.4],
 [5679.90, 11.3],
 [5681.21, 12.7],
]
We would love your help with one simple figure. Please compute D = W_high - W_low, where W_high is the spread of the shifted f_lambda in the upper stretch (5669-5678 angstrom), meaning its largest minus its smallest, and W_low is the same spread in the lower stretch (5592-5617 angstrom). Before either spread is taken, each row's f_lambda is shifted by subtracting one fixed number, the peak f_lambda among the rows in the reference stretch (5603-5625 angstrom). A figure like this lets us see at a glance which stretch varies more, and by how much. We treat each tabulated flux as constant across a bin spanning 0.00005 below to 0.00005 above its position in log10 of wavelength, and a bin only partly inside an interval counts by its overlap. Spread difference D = -0.7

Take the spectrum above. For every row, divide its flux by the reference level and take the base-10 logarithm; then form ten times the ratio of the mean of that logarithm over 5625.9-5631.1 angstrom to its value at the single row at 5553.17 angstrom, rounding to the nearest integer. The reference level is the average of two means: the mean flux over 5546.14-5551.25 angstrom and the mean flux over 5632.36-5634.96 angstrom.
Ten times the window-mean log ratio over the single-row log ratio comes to 11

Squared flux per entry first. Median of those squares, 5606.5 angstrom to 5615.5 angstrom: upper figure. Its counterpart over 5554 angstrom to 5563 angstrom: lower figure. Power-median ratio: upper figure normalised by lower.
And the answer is 0.82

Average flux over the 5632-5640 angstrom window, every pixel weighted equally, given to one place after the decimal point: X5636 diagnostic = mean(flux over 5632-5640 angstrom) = 12.0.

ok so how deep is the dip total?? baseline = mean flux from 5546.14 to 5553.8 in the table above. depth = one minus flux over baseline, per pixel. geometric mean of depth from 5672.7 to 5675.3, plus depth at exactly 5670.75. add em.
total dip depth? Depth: 0.22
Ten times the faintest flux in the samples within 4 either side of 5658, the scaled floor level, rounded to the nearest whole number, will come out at 116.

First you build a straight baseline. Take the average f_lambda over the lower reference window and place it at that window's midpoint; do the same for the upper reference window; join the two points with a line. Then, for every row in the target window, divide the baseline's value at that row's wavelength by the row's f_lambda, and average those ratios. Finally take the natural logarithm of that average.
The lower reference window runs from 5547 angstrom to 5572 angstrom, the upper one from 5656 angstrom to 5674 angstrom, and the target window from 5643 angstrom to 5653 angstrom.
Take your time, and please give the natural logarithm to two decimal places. 0.11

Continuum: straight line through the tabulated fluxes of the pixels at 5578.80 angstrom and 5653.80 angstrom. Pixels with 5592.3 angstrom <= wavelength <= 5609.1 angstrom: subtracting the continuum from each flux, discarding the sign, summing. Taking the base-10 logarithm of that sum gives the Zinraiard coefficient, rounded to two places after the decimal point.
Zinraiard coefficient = 1.45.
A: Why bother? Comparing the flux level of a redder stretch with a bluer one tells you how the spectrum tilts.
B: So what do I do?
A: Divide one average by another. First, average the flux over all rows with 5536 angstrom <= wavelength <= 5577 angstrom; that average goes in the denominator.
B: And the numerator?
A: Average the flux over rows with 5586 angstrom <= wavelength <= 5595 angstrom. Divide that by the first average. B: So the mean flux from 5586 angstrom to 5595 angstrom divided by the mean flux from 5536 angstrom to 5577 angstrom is 1.04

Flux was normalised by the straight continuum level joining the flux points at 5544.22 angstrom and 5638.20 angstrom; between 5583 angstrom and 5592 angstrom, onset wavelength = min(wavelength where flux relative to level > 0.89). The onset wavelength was 5585.22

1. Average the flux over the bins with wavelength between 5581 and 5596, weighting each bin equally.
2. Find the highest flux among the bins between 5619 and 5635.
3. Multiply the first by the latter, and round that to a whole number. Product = 177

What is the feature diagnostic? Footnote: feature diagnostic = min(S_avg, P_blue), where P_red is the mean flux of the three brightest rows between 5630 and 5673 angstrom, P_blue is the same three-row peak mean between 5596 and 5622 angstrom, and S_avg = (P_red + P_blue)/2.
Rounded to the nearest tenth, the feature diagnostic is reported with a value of 14.8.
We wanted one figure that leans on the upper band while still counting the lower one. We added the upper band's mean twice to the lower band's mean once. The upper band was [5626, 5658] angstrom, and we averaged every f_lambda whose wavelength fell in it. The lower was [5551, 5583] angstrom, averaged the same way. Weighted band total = 35.9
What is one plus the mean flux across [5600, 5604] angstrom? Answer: 12.8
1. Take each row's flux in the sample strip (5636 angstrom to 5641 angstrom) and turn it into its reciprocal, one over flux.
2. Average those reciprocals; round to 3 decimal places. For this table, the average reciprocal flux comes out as 0.083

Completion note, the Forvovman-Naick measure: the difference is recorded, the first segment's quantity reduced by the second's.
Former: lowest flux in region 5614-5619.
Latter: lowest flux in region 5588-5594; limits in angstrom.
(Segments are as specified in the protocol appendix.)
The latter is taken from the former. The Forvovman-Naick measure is 0.9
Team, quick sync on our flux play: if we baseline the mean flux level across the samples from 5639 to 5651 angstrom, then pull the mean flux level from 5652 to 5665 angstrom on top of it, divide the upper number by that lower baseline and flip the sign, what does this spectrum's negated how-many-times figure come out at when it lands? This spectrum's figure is -1.07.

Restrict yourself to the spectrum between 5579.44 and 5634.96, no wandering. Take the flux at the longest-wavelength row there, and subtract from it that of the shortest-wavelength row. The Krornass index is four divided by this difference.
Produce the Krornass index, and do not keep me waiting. 1.5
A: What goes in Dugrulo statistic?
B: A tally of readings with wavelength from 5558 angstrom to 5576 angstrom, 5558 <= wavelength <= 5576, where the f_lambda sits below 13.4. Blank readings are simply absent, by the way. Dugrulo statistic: 11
